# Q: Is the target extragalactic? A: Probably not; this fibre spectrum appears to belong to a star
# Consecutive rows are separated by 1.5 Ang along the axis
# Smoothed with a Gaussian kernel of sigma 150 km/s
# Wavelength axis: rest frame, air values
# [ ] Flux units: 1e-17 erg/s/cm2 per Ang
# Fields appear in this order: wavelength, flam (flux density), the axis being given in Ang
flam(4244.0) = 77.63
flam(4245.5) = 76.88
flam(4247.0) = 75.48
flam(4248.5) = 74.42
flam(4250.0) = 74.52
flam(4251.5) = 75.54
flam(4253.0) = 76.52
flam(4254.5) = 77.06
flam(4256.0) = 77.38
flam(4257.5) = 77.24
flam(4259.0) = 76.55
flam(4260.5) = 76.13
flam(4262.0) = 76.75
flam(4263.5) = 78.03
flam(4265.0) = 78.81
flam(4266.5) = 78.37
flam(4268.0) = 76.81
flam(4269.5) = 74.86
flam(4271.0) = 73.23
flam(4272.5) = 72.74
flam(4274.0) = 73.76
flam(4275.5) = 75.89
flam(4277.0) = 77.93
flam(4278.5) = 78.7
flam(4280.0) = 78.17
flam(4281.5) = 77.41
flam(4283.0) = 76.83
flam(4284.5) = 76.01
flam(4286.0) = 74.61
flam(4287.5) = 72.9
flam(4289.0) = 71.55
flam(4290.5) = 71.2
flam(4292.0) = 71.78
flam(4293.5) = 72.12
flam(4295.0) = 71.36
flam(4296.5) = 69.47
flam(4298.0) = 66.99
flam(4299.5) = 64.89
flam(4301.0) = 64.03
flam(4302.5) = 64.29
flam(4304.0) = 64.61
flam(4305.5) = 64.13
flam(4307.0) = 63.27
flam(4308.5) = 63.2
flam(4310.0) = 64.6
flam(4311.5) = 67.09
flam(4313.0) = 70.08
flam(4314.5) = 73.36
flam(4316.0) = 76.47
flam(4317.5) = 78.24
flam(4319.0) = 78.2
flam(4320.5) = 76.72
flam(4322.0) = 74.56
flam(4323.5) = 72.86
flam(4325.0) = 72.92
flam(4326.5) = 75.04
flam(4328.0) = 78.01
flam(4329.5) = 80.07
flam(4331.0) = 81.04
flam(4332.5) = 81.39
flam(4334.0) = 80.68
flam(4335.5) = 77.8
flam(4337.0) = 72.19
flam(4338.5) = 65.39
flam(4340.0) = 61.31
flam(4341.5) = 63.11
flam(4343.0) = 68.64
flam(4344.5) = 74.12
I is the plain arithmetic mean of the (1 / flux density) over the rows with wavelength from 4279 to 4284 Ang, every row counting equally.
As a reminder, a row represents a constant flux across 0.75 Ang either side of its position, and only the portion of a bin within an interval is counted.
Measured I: 0.0129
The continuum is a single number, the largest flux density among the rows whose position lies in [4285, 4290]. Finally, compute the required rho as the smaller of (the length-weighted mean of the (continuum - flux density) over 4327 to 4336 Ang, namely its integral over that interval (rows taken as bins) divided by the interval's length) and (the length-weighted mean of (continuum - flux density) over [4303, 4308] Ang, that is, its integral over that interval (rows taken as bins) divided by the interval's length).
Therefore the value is -5.1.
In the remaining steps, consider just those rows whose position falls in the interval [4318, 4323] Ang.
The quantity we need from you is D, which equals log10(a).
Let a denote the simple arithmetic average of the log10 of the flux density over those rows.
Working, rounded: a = 1.88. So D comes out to 0.275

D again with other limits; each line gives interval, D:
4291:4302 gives 0.264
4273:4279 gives 0.275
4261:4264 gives 0.276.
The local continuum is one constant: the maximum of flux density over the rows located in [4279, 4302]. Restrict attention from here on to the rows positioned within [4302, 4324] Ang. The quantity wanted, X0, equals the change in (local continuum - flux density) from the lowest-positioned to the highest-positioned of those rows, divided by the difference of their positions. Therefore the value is -0.41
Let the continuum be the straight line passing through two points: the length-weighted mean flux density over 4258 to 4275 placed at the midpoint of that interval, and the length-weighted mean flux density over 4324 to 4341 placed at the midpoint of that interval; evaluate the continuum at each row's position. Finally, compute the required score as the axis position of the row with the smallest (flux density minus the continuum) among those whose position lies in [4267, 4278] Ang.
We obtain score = 4272.5 Ang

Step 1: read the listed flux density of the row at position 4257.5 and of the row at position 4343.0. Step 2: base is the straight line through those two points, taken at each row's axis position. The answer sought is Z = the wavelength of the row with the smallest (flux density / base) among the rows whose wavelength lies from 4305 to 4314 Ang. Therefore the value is 4307.0 Ang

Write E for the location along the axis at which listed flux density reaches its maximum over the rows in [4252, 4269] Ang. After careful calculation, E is 4265.0 Ang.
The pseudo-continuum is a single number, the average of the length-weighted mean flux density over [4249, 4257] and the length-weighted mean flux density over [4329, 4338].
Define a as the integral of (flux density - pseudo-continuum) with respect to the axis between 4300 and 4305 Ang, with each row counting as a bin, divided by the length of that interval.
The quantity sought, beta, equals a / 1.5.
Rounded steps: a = -13.0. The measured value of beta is -8.7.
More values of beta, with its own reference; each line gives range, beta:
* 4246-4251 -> -1.6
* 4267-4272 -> -1.5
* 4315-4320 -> 0.0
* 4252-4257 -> -0.3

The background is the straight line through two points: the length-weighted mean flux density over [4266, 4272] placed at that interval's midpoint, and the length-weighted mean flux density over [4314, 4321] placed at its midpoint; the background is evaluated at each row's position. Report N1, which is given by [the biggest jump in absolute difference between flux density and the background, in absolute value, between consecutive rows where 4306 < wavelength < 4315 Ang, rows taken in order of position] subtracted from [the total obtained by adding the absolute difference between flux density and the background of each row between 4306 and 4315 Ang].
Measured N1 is 54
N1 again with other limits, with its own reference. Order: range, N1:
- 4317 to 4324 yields 7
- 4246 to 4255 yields 4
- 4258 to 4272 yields 15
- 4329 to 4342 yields 56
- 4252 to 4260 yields 8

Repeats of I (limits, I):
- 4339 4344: 0.0156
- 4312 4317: 0.0137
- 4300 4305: 0.0155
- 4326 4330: 0.0129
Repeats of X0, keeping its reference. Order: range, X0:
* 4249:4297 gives 0.11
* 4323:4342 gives 0.54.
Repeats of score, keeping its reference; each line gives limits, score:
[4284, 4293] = 4290.5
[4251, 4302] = 4301.0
